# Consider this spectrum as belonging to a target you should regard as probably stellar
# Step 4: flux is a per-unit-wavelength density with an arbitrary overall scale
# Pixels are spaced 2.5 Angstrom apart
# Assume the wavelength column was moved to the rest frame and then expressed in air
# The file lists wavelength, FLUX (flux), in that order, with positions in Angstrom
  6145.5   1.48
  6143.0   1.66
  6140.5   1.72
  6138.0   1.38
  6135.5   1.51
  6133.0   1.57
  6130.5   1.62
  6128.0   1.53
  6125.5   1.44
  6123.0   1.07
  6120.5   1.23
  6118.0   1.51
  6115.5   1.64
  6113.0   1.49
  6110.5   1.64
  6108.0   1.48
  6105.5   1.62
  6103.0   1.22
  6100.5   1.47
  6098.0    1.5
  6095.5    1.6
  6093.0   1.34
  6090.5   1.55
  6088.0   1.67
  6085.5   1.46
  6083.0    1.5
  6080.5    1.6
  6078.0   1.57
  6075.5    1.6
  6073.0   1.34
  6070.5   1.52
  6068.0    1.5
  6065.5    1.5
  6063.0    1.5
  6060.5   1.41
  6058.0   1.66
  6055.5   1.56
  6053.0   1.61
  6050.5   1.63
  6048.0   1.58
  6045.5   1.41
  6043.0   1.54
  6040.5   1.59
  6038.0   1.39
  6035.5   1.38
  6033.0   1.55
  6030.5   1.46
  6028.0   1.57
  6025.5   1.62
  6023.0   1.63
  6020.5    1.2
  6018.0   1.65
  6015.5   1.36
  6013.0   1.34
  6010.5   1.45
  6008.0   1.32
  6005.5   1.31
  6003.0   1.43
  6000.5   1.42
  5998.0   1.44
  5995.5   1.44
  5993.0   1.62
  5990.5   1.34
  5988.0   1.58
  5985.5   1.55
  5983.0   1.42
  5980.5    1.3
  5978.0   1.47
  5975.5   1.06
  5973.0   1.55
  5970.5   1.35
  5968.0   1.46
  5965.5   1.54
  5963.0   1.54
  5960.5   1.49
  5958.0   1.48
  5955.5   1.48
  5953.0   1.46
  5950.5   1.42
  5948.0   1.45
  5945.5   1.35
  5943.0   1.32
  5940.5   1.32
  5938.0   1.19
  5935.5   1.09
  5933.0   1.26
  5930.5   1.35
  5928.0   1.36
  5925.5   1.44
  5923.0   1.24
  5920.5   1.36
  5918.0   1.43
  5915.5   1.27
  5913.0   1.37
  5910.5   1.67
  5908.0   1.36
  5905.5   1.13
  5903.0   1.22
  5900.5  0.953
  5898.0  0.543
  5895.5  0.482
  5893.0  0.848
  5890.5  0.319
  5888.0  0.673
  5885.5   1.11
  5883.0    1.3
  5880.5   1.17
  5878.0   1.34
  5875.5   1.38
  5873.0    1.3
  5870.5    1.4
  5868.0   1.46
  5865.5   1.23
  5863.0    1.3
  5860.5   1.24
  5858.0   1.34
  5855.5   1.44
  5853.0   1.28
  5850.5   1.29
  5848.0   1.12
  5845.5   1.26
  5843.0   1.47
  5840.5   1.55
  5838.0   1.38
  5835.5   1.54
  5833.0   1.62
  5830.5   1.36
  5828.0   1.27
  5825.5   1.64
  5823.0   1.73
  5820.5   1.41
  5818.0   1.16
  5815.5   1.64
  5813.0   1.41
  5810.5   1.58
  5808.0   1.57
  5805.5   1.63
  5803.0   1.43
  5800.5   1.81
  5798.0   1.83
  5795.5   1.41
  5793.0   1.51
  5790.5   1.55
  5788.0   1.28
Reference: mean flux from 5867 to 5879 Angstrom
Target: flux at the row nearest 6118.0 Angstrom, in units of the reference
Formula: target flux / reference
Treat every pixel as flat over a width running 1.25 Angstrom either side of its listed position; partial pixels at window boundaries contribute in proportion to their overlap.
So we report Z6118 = 1.10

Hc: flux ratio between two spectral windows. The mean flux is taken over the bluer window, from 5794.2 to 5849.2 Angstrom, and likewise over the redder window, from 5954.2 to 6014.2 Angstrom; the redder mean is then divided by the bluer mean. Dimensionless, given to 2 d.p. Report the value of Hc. 0.96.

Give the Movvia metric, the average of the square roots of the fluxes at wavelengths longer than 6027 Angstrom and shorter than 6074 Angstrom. 1.23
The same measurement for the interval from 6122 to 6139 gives 1.20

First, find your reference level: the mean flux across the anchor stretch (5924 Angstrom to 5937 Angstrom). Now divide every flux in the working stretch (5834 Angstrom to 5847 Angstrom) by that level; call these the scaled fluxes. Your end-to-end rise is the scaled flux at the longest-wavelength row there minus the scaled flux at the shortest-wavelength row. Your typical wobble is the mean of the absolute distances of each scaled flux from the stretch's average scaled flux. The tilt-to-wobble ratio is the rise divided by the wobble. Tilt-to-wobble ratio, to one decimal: -2.9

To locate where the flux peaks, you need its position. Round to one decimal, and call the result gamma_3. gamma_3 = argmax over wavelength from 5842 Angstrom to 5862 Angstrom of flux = 5843.0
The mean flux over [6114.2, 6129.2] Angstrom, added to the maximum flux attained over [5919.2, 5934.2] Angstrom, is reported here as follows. 2.8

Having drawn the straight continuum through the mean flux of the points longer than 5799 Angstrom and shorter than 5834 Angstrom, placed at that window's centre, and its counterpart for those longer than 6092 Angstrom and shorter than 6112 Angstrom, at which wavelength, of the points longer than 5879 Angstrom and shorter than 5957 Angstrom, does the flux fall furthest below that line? 5890.5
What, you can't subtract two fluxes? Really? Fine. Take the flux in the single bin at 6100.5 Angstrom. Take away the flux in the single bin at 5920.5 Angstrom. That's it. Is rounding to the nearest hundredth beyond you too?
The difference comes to 0.11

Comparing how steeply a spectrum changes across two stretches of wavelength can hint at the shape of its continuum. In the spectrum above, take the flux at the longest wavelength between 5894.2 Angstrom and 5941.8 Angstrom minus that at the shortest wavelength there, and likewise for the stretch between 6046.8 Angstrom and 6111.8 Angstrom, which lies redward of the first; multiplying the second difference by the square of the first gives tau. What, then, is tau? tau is 0.042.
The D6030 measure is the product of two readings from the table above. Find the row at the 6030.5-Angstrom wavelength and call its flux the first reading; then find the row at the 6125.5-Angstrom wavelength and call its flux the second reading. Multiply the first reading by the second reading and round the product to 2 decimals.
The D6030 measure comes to 2.10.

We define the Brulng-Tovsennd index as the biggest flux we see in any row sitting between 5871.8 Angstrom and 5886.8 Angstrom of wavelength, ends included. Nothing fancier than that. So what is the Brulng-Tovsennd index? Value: 1.38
